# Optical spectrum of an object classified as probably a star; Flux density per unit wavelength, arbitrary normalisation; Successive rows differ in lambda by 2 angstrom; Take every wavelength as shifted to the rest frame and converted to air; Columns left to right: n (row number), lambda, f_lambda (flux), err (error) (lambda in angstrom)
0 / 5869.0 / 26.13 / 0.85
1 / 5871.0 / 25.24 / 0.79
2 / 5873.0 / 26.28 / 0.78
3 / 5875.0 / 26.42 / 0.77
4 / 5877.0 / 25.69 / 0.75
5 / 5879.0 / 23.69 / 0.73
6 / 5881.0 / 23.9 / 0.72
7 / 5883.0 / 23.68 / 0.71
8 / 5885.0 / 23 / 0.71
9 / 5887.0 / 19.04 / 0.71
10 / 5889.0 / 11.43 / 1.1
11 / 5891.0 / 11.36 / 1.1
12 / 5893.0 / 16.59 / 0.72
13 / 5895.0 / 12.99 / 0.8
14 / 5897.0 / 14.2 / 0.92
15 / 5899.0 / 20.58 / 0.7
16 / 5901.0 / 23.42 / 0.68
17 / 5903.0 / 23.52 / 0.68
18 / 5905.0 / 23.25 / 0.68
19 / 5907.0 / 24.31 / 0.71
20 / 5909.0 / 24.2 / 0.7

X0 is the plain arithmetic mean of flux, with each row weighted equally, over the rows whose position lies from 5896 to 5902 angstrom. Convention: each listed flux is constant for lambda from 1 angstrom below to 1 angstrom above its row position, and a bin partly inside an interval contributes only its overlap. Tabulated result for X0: 19.4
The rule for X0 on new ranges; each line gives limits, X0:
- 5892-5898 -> 14.6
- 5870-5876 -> 26.0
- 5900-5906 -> 23.4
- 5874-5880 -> 25.3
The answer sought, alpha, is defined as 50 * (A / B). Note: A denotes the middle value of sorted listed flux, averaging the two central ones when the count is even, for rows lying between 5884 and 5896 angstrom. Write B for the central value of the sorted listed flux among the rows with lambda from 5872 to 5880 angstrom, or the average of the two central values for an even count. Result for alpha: 28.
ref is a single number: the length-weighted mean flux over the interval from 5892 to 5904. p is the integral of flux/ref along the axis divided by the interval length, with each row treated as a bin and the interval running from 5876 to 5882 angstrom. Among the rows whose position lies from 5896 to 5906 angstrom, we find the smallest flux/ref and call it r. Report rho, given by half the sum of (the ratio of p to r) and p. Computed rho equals 1.52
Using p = 1.32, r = 0.77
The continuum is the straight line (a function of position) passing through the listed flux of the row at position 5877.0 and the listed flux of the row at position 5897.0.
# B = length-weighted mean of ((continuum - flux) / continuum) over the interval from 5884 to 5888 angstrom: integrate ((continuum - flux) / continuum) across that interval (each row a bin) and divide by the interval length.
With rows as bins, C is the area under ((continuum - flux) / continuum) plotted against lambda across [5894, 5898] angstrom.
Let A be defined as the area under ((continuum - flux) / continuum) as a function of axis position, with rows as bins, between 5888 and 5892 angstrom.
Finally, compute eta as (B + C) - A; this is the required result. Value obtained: -1.2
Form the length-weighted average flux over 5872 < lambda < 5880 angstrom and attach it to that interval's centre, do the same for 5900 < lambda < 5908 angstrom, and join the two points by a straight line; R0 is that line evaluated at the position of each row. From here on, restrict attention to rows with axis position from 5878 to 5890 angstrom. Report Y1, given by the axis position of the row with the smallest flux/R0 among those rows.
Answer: 5889.0 angstrom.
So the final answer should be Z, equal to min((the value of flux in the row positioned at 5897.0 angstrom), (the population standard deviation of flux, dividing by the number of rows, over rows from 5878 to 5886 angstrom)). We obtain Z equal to 0.3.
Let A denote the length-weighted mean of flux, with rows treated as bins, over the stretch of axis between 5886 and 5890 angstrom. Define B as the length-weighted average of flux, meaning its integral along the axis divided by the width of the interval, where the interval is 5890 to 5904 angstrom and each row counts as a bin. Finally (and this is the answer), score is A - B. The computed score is -2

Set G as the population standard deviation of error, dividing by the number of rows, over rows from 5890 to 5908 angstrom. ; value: 0.14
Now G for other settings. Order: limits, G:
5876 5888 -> 0.01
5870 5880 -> 0.02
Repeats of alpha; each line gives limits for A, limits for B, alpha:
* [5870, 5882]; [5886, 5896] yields 98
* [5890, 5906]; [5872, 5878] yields 35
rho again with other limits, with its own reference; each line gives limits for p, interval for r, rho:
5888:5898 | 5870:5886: 0.65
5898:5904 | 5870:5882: 1.08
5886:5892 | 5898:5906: 0.71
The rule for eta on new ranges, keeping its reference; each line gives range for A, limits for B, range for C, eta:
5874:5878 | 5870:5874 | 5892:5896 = 0.4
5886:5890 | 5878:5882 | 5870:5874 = -0.5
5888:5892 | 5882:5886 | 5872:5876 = -1.4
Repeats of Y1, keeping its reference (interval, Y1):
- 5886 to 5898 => 5891.0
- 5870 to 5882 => 5879.0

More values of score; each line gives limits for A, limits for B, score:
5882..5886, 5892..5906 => 4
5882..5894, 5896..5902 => -2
